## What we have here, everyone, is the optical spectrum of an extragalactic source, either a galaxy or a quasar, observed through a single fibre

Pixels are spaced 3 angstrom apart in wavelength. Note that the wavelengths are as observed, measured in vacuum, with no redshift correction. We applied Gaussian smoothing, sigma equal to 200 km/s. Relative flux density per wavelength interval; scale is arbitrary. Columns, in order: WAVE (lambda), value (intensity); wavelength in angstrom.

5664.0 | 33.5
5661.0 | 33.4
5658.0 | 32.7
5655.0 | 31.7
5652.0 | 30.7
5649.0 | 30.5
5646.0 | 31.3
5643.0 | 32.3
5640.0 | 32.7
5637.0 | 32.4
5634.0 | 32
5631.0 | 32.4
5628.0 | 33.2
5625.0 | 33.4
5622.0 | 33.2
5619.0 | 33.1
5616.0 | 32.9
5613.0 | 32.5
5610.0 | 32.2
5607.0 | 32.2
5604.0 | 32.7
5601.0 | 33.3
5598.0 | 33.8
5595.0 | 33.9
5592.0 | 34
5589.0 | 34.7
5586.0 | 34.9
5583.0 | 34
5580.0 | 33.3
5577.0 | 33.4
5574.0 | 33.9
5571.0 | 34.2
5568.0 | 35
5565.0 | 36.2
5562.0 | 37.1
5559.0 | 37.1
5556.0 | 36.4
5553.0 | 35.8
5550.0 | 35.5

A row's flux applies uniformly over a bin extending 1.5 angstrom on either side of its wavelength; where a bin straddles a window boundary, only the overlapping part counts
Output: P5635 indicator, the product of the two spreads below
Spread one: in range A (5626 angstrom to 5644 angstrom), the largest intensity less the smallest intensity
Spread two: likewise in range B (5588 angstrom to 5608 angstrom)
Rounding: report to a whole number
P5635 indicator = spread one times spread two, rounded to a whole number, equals 3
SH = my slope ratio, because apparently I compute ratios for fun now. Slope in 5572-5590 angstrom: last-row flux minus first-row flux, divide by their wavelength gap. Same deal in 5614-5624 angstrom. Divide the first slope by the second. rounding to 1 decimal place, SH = 1.1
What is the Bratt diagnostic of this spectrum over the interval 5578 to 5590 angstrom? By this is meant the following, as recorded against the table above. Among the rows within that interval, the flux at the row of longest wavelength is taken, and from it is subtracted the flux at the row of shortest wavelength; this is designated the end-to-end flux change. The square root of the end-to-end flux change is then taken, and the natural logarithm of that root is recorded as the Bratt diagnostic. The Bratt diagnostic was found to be 0.2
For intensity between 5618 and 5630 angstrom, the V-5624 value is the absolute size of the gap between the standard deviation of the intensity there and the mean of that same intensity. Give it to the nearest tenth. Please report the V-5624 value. 33.1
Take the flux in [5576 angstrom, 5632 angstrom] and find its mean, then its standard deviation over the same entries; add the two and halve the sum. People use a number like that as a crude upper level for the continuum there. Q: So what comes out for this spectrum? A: 17.0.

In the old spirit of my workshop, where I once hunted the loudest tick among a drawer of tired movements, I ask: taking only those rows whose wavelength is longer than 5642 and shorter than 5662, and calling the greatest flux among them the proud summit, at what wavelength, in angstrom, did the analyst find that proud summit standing 5661.0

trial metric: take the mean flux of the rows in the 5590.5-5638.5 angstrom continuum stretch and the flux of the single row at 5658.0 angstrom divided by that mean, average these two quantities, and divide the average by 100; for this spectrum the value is 0.1697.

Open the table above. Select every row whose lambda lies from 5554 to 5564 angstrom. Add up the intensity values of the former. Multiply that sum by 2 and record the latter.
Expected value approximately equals 221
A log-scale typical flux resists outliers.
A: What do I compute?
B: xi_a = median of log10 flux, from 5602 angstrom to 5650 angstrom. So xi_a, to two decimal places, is 1.51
